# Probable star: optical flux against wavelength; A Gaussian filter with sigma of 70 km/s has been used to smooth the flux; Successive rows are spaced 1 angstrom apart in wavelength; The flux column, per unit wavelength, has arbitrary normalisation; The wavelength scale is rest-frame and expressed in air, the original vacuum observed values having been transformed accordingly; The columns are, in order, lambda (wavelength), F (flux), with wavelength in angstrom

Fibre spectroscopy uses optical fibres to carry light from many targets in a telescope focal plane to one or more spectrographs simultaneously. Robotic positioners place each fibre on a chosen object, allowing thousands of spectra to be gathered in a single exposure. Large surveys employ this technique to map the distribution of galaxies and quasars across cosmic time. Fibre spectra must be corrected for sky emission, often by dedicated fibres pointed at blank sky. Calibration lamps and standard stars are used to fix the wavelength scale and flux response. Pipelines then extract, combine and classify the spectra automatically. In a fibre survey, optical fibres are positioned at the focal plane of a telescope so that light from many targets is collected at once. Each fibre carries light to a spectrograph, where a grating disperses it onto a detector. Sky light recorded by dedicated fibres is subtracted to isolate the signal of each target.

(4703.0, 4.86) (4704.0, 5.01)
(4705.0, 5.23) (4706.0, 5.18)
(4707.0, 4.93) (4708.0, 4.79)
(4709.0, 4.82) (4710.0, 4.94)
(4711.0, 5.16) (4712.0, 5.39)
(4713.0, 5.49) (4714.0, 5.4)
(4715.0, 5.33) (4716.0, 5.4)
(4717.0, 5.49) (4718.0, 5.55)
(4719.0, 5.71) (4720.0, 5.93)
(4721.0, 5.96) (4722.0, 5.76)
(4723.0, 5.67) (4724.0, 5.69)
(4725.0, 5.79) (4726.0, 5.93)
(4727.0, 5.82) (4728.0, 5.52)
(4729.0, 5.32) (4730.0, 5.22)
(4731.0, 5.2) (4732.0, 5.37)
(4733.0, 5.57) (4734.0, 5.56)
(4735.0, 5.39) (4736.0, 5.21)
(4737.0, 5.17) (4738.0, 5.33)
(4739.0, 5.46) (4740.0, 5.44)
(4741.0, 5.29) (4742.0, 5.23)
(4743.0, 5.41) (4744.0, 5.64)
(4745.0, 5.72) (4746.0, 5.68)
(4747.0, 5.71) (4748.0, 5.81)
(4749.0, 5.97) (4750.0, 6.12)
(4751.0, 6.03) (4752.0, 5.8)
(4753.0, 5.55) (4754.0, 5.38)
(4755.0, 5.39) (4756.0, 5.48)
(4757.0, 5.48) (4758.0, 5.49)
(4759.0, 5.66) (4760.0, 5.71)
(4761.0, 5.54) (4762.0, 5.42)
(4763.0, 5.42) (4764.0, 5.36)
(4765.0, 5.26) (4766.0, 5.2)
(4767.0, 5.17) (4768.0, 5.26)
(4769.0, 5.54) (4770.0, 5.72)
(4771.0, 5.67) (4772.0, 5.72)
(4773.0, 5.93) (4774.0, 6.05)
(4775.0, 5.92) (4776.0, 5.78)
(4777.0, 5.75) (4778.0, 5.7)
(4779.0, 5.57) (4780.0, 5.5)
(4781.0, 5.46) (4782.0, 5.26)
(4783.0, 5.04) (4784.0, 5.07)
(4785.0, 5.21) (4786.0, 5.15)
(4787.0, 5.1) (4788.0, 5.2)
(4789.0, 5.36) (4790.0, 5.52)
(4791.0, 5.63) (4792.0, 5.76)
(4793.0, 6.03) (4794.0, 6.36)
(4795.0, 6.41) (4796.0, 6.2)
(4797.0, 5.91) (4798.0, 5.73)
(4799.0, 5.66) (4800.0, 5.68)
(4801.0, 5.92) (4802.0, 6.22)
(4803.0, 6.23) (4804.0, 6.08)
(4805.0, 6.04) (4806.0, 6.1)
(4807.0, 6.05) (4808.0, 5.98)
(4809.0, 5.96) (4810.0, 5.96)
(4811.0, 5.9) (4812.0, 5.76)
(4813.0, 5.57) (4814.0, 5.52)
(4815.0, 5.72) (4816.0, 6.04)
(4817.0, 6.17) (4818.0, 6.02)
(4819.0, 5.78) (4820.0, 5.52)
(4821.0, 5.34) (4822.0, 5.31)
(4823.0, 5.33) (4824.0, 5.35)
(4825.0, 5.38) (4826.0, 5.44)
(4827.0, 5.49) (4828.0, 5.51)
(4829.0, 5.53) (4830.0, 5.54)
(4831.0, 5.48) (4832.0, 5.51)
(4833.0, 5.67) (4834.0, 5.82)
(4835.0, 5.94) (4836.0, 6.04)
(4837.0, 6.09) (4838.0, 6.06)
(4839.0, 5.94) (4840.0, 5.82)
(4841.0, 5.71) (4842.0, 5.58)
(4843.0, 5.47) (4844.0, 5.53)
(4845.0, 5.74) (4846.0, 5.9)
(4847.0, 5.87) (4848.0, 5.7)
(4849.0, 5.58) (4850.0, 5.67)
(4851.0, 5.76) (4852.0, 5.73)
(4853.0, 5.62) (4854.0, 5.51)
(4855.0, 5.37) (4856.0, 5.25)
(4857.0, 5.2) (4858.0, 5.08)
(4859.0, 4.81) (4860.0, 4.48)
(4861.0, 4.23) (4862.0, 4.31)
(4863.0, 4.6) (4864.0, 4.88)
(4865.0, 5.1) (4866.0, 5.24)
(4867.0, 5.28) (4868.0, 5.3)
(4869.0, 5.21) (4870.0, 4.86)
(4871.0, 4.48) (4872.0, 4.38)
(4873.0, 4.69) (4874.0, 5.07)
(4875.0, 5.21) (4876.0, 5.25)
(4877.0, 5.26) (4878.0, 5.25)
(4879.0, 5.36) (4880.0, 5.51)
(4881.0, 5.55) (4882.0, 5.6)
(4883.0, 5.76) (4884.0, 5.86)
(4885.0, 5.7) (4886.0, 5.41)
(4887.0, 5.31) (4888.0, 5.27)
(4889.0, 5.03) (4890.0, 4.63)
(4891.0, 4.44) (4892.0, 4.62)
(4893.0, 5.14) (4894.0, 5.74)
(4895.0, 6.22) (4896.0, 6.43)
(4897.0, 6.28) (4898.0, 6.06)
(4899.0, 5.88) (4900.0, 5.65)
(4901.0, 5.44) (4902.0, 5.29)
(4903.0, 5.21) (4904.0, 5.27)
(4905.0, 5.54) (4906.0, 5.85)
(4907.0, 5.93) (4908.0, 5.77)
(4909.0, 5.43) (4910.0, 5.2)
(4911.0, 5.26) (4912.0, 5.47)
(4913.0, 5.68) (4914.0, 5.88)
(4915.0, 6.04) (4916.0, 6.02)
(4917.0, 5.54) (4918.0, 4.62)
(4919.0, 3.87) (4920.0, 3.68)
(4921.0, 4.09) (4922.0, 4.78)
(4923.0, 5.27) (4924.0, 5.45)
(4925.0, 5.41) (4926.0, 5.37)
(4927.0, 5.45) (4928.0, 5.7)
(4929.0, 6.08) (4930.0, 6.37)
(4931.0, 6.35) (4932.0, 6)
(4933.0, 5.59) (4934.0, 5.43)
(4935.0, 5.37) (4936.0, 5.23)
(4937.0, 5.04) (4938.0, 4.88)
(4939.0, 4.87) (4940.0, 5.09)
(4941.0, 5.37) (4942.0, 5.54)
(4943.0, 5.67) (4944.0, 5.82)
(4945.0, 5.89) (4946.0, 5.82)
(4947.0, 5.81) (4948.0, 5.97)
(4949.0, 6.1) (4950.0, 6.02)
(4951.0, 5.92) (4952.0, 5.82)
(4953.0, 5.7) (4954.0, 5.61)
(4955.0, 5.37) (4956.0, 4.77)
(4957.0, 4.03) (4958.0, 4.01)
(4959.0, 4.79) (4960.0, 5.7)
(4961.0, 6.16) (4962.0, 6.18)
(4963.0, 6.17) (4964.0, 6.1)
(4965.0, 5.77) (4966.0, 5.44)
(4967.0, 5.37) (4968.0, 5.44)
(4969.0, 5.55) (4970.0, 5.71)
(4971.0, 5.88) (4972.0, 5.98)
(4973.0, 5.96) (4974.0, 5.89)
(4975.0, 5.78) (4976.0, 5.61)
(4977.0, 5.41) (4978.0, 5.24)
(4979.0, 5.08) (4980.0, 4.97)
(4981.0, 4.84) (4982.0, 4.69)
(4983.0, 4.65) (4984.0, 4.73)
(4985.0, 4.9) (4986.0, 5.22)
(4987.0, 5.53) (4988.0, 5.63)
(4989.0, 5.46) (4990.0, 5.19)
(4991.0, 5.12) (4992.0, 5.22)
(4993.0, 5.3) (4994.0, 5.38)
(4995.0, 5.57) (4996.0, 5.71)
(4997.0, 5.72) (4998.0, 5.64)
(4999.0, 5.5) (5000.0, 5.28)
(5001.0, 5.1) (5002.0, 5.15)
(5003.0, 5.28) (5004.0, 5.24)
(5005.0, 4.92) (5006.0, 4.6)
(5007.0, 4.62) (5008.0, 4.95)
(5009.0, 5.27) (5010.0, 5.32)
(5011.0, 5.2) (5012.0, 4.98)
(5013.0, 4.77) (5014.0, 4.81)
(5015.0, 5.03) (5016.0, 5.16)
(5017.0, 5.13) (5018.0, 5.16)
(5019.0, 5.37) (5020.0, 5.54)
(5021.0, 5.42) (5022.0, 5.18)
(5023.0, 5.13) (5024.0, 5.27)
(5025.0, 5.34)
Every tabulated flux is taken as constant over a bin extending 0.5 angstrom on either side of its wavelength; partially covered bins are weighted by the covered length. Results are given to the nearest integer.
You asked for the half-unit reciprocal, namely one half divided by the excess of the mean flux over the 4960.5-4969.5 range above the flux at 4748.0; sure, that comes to -41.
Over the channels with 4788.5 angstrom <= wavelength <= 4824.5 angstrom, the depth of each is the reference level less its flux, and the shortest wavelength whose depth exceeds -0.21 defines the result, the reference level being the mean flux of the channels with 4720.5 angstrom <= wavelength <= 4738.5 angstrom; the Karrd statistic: 4789.0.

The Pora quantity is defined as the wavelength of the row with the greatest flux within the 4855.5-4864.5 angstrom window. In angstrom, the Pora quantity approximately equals 4856.0 angstrom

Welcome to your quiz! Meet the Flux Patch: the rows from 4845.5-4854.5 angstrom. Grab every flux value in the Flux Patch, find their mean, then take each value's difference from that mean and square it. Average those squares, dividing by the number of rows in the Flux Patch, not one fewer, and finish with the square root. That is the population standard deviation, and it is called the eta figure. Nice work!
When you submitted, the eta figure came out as 0.12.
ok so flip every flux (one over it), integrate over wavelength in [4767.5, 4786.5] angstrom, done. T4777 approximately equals 3.438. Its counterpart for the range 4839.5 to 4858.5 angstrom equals 3.408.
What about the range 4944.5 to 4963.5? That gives 3.470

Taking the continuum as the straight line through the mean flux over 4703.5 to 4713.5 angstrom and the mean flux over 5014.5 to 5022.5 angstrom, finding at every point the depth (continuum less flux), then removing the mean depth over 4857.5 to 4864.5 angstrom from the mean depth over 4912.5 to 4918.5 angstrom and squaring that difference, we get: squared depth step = 0.95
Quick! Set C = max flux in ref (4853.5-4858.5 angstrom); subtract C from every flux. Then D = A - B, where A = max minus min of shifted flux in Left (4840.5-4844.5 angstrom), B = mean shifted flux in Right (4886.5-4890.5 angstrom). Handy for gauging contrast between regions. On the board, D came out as 0.69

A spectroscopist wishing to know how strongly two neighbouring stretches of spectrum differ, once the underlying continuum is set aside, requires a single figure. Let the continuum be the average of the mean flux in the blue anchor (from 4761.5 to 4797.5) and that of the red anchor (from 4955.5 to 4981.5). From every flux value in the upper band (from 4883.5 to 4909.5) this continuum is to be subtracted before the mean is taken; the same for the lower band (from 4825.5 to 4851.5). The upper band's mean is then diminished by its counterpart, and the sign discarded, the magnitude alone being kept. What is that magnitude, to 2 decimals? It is 0.19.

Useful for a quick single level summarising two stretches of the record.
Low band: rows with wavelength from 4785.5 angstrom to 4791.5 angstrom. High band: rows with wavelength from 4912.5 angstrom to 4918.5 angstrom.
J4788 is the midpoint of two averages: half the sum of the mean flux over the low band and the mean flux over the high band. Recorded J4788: 5.48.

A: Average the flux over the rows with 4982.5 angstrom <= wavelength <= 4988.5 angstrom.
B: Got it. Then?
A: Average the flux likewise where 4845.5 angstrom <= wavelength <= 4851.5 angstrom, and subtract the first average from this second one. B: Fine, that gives 0.6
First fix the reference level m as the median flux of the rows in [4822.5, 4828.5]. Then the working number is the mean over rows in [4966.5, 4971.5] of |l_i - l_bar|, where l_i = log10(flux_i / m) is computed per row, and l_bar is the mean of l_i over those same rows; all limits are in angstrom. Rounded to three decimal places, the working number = 0.013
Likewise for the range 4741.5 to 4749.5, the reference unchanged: 0.013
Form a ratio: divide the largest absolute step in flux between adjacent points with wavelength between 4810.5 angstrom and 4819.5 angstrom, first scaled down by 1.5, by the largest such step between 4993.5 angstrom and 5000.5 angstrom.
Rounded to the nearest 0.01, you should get 0.97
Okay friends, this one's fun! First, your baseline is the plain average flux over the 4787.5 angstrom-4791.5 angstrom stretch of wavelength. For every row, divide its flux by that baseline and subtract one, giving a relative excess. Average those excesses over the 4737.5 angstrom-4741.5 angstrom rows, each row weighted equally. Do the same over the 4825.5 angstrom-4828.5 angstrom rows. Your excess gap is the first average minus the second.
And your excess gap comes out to -0.018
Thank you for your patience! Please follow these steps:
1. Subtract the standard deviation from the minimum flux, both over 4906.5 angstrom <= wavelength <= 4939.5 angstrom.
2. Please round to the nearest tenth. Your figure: 3.0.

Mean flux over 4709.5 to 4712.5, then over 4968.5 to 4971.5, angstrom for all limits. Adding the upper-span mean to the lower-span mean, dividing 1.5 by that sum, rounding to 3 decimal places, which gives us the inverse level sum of 0.138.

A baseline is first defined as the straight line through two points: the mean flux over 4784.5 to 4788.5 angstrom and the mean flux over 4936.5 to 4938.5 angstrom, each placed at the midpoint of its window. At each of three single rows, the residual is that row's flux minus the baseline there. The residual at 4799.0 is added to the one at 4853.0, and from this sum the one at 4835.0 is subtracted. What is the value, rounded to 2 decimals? 0.22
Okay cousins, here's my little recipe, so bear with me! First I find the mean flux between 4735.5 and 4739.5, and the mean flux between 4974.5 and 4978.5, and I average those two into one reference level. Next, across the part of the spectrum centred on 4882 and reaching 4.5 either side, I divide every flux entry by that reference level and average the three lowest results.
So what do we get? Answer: 0.99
